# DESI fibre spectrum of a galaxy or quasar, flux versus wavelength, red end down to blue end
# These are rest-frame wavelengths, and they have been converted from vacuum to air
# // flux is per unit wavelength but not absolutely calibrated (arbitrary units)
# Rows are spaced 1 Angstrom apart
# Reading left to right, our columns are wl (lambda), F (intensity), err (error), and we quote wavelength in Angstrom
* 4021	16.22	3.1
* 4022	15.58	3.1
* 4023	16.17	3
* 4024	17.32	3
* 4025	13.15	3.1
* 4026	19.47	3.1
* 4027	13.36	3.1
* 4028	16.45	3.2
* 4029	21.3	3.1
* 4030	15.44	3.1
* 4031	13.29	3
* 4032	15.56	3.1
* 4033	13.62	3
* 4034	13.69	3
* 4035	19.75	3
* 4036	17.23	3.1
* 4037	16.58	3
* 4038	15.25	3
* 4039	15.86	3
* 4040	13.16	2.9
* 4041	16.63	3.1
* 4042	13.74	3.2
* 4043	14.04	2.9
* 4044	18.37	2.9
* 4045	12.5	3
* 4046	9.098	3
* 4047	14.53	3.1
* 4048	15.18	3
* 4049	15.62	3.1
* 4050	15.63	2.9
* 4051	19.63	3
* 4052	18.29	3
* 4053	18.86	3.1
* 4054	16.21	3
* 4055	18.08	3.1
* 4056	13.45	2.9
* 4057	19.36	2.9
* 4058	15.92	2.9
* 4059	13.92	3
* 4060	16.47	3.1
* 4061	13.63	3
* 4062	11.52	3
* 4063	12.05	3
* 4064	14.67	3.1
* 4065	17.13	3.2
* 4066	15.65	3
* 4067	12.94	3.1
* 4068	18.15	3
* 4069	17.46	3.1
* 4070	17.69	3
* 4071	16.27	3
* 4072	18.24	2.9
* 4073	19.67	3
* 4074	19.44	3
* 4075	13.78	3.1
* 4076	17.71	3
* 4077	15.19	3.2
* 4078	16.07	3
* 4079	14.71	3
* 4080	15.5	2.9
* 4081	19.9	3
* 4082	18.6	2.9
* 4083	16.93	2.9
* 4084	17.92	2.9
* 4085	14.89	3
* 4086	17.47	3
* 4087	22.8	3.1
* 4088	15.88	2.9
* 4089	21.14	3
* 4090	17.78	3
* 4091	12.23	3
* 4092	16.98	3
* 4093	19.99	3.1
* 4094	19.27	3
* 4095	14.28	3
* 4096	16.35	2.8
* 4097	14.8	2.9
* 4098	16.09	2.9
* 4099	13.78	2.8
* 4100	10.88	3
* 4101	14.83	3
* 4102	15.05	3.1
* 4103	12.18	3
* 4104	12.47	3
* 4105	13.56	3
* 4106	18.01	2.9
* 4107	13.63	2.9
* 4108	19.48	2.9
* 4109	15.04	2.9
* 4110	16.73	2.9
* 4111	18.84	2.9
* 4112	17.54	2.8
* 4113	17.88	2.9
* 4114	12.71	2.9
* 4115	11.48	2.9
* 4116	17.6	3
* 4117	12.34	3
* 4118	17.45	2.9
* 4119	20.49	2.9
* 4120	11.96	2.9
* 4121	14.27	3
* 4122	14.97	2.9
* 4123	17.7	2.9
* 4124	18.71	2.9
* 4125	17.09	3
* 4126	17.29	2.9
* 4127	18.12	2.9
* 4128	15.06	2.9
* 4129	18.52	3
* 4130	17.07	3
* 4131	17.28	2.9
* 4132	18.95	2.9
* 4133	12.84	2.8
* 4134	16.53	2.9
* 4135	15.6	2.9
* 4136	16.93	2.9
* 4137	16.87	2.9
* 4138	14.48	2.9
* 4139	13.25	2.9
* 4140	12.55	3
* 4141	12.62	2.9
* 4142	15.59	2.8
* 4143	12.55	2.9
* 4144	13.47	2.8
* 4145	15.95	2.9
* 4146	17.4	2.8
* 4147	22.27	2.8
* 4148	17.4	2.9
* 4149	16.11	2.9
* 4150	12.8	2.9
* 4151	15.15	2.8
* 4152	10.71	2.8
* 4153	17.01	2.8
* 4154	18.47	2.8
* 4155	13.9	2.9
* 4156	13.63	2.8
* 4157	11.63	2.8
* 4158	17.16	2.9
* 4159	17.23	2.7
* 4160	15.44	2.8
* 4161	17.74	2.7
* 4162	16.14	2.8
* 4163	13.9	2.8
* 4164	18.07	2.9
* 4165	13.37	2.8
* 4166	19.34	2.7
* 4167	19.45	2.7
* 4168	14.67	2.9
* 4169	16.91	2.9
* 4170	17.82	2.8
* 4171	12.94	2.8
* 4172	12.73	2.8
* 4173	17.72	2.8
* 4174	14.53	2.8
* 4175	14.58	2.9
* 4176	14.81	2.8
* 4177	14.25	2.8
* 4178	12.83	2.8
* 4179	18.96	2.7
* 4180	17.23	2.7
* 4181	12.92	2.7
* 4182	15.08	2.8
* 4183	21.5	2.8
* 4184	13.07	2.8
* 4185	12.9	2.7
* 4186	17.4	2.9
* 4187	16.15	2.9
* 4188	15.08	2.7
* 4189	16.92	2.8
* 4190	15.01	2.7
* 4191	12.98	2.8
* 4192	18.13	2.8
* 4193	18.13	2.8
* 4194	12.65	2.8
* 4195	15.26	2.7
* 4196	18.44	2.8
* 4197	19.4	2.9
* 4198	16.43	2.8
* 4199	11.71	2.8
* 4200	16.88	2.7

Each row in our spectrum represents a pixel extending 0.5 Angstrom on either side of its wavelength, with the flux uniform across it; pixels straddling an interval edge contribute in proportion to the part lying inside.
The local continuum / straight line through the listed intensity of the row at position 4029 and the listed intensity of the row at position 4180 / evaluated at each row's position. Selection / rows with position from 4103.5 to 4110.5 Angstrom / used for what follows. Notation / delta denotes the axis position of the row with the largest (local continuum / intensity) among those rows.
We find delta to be 4104 Angstrom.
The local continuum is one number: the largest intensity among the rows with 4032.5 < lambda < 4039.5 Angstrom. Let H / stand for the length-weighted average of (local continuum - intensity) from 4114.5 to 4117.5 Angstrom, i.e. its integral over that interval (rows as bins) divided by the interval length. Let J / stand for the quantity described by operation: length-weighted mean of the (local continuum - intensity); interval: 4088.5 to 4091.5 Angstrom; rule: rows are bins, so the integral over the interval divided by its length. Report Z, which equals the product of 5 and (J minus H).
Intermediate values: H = 5.9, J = 2.7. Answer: -16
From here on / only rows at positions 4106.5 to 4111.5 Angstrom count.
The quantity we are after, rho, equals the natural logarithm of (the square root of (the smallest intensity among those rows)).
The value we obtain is 1.31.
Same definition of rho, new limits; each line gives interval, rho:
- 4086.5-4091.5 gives 1.25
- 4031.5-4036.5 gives 1.31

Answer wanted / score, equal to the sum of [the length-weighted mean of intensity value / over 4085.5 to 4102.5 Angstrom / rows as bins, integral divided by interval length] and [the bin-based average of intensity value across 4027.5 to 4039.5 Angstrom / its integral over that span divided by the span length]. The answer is 32.6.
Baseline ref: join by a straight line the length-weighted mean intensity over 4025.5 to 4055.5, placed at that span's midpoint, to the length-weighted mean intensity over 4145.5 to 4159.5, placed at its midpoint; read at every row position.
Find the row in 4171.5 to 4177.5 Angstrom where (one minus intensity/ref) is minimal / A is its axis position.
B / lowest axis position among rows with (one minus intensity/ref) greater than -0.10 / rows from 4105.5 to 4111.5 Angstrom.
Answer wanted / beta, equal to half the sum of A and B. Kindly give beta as 4140.0 Angstrom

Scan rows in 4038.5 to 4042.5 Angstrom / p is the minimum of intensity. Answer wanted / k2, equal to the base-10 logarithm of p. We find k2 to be 1.12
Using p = 13.16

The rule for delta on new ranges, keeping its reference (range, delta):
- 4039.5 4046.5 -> 4046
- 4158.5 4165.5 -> 4165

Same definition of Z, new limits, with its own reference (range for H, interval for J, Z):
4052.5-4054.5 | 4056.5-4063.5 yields 14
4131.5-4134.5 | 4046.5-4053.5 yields -4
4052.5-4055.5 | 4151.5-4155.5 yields 13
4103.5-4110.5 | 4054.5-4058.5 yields -6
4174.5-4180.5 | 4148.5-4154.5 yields 2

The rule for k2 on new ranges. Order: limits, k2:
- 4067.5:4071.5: 1.21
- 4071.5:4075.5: 1.14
